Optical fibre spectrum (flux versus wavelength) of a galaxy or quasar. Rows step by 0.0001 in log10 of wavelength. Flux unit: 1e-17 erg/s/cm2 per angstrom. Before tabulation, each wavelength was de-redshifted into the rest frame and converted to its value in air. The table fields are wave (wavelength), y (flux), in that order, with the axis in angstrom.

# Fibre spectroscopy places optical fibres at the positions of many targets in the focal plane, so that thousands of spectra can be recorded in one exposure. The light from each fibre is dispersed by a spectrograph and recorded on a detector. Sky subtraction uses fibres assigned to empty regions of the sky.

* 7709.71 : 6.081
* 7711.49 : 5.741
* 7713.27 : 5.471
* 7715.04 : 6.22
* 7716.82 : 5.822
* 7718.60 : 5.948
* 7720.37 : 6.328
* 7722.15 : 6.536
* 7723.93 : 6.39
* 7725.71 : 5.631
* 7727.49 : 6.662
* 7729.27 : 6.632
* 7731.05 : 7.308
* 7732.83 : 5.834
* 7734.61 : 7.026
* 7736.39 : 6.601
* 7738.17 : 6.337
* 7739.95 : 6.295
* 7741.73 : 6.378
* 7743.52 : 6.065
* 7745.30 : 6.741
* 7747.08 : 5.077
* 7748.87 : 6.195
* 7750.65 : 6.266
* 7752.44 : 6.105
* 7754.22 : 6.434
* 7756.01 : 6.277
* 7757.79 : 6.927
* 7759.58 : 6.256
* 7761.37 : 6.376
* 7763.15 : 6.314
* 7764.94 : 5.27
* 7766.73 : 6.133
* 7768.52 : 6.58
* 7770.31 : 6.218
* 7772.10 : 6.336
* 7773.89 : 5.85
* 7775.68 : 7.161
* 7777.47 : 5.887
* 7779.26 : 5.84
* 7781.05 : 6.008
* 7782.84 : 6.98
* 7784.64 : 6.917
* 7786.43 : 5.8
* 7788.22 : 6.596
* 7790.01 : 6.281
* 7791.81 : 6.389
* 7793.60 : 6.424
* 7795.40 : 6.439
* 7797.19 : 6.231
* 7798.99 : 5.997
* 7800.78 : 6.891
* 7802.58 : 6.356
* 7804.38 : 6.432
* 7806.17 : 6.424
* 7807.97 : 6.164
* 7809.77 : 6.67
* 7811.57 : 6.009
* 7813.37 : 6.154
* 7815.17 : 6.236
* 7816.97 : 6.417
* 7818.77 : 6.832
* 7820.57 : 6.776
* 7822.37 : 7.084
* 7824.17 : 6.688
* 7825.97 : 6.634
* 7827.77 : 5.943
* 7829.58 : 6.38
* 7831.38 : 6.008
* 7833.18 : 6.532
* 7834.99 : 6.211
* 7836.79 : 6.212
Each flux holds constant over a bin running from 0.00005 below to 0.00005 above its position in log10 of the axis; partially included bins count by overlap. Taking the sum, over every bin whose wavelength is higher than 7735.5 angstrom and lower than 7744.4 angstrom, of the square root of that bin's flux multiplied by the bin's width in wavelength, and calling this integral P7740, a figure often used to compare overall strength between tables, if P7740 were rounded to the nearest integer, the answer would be 22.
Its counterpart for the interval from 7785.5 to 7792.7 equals 18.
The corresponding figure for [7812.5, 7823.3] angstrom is 28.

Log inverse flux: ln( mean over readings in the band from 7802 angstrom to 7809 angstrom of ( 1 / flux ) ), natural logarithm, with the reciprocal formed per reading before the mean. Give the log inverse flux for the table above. -1.85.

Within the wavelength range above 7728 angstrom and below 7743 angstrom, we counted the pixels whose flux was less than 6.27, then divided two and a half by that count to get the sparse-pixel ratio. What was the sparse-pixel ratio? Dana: 2.5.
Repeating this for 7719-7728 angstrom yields 2.5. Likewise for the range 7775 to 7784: 0.8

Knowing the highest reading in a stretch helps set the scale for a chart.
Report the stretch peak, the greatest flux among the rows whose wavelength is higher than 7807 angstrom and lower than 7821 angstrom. 6.832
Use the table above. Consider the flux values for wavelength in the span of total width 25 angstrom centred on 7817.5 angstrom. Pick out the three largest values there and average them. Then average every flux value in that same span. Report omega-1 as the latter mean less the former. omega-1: -0.44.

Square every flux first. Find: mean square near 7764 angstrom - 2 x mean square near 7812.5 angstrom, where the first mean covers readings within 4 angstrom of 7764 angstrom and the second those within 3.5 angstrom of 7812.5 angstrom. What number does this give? -42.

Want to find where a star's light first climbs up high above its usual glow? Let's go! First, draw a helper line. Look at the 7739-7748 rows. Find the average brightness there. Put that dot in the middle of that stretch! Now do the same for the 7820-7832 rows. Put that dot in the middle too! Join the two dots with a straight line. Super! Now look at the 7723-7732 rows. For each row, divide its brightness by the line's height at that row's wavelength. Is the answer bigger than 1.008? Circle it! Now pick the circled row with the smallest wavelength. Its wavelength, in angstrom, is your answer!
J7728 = 7723.93 angstrom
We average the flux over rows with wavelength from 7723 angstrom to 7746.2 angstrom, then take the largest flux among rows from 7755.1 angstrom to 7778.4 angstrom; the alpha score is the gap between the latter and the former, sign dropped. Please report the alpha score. 0.71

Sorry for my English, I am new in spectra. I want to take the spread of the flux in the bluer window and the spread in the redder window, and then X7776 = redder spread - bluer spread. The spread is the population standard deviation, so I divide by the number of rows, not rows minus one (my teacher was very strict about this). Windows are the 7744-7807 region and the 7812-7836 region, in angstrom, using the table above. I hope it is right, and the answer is -0.10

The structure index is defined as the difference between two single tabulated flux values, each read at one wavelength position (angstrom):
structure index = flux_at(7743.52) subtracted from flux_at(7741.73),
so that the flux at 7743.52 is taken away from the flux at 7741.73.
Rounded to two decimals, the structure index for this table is 0.31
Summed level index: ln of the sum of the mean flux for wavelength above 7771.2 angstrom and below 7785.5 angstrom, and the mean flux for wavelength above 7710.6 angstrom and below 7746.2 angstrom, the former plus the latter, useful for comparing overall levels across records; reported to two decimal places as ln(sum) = 2.54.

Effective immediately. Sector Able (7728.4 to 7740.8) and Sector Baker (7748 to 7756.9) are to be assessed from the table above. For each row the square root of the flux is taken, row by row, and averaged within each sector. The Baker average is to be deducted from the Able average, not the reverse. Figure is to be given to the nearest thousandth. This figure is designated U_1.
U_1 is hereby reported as 0.062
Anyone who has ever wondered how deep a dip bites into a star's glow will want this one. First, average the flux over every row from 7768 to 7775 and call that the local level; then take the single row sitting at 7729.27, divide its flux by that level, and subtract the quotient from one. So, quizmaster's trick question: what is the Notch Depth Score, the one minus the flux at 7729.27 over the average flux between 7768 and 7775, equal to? -0.06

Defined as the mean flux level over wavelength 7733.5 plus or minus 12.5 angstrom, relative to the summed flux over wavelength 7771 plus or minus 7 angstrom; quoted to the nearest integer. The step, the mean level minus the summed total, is -43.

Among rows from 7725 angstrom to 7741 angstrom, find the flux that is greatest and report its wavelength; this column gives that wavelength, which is 7731.05 angstrom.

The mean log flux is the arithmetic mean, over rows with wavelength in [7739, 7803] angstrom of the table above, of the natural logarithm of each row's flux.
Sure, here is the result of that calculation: 1.84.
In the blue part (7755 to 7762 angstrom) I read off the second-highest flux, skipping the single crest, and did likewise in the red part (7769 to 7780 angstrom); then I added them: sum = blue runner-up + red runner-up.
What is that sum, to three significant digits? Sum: 12.7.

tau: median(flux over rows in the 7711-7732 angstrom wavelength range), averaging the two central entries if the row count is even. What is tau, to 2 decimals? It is 6.27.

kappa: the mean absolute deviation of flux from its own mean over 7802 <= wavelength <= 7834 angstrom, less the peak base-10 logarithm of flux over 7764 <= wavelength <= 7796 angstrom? -0.610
